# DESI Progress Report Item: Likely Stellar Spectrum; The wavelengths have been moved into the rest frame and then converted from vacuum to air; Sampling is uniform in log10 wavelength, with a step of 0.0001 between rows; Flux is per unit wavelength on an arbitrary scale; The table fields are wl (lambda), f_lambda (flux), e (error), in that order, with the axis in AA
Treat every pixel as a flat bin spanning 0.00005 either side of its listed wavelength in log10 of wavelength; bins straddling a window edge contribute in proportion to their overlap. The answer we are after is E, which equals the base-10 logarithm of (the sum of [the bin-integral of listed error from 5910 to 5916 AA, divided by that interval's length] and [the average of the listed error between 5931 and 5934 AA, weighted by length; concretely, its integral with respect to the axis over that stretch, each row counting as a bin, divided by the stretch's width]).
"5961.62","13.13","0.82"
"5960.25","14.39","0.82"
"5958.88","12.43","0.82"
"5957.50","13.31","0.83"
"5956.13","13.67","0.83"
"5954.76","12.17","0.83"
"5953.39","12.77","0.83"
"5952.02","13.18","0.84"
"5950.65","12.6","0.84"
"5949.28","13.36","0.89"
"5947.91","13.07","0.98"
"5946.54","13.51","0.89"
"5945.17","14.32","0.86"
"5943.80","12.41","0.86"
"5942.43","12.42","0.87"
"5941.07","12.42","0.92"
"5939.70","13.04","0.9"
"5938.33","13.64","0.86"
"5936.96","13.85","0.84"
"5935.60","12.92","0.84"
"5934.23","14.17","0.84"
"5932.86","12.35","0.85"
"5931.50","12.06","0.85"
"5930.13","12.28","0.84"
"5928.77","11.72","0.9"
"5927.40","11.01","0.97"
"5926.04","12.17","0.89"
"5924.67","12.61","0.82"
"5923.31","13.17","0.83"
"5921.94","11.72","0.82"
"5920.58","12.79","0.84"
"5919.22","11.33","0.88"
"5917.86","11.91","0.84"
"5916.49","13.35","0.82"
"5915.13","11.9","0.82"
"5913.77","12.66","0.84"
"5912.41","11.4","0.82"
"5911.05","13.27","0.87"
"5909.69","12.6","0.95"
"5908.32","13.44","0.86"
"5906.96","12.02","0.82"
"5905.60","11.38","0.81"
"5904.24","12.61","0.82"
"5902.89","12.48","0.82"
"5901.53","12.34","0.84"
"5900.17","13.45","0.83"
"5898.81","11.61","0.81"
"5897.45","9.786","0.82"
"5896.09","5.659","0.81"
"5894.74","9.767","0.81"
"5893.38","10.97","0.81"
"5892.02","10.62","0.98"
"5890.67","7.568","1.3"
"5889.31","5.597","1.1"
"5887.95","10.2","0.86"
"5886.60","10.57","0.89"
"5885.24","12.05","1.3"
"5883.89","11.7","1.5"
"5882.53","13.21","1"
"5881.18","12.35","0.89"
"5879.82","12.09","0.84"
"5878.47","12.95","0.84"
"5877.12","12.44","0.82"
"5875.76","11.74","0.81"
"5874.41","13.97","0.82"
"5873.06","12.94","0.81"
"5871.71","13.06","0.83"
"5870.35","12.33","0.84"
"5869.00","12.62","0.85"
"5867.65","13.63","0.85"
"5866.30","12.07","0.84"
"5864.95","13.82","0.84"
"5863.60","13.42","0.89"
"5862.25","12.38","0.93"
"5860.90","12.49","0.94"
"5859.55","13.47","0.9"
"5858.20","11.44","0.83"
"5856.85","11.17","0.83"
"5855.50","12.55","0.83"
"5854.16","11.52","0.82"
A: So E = 0.229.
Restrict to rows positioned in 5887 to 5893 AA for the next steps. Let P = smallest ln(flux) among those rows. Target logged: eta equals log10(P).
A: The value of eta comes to 0.236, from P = 1.72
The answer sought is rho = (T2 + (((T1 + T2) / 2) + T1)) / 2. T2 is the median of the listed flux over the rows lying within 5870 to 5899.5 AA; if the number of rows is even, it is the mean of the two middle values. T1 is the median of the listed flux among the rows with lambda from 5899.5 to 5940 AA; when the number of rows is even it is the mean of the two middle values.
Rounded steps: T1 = 12.5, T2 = 11.7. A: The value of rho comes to 18.2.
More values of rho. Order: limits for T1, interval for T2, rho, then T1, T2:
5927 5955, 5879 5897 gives 17.5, 12.8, 10.6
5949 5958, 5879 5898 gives 17.8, 13.2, 10.6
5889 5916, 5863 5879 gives 18.5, 11.8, 12.9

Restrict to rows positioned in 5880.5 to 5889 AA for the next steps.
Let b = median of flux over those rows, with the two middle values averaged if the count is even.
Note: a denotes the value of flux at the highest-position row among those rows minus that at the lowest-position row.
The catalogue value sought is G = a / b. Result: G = -0.18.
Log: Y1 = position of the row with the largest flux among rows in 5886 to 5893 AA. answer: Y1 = 5892.02 AA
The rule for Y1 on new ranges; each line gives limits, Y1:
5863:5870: 5864.95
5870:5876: 5874.41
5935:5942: 5936.96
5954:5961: 5960.25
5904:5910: 5908.32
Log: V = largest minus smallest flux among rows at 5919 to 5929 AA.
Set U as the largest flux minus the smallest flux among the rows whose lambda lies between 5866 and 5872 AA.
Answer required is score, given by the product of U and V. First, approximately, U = 1.56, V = 2.2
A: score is 3.4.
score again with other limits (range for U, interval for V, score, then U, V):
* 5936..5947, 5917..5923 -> 2.8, 1.91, 1.5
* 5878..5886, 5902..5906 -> 1.9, 1.51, 1.2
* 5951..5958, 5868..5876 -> 3.3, 1.50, 2.2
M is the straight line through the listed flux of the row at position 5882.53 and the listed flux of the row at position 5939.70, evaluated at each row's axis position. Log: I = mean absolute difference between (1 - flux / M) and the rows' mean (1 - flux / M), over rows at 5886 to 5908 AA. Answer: 0.133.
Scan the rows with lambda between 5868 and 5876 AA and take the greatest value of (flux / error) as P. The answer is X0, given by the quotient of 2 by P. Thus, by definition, 0.117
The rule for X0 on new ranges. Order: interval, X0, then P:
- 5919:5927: 0.126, 15.9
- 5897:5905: 0.123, 16.2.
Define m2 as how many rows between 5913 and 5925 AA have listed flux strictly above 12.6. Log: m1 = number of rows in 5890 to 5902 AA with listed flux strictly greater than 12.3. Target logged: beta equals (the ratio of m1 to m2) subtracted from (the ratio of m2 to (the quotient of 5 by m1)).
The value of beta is 2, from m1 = 2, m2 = 5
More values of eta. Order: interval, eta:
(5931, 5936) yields 0.396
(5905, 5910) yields 0.386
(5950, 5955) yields 0.398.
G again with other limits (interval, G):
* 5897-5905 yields 0.23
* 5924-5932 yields -0.05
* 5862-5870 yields 0.02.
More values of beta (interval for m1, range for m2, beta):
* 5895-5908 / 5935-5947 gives 4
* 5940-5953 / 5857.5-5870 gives 7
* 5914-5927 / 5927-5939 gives 2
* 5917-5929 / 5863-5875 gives 4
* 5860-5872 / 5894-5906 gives -1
